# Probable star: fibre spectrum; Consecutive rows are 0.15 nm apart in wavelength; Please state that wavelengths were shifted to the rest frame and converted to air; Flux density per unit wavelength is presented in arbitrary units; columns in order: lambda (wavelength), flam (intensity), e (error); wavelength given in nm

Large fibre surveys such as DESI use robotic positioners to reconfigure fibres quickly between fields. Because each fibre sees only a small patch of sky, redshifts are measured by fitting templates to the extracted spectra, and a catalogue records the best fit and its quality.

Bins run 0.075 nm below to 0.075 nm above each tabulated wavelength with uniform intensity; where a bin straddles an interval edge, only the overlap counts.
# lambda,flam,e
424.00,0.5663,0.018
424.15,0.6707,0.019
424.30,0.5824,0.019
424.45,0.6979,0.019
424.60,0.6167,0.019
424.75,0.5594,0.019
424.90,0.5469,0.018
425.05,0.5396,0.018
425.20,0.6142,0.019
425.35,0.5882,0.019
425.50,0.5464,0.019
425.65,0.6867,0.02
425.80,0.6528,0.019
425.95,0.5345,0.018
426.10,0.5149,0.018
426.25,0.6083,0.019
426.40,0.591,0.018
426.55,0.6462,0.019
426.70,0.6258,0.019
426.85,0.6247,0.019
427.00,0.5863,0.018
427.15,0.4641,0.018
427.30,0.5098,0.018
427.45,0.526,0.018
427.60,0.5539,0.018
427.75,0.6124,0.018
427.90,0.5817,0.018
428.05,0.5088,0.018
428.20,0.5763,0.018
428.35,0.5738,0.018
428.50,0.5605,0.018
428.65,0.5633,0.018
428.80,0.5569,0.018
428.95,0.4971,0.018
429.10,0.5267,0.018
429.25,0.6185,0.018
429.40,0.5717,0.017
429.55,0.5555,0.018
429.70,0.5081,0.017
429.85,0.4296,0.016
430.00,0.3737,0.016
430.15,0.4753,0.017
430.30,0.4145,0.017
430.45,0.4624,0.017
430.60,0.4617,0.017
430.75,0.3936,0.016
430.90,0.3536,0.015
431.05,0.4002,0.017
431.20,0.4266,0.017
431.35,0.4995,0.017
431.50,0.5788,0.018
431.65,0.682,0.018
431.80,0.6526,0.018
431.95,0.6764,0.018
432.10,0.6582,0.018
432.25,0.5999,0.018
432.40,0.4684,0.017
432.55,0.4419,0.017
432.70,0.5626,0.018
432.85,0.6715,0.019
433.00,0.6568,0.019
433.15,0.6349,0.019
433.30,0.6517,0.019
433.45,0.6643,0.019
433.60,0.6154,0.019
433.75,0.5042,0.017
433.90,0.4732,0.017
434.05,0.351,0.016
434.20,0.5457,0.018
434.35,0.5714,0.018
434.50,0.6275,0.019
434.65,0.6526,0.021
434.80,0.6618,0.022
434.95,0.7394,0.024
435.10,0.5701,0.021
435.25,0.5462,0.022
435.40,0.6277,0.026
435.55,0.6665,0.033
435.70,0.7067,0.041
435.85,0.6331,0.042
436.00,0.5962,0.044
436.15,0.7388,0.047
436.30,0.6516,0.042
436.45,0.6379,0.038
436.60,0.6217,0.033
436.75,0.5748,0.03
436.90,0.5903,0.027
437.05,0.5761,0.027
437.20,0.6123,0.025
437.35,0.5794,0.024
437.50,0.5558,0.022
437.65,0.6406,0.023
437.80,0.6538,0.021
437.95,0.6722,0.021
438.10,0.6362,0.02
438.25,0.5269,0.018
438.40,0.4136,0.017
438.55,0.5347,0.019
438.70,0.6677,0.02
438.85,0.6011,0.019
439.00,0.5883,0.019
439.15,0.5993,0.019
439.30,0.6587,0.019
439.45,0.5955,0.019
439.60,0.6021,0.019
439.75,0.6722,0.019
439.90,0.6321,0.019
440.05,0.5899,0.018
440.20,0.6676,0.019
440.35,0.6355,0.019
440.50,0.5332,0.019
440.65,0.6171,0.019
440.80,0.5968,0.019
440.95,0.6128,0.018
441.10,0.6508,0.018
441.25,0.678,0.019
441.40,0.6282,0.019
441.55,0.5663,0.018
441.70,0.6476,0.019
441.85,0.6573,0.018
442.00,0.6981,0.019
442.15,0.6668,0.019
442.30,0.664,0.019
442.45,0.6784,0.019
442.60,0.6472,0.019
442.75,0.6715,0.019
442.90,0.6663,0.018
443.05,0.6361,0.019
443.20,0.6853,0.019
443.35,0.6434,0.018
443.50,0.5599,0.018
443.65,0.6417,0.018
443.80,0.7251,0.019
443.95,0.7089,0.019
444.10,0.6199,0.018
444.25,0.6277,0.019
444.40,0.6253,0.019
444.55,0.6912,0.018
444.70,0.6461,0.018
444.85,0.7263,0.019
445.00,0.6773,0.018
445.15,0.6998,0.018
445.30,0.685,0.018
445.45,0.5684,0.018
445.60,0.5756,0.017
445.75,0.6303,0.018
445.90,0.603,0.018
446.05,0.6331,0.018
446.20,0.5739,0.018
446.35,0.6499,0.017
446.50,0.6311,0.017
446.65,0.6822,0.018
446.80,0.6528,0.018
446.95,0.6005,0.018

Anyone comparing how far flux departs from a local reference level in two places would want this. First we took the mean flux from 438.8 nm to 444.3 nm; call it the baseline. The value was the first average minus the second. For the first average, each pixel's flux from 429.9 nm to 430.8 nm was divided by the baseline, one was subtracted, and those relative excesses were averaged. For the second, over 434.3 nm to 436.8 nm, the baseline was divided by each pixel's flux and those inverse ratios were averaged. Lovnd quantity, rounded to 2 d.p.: -1.33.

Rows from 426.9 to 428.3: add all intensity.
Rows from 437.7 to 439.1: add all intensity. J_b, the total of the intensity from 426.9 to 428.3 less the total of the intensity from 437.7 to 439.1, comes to -0.38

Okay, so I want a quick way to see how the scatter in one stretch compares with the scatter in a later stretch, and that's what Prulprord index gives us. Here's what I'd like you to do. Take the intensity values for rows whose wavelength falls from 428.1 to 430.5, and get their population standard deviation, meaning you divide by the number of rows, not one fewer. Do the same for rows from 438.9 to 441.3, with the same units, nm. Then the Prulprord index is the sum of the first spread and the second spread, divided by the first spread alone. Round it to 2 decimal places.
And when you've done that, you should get 1.56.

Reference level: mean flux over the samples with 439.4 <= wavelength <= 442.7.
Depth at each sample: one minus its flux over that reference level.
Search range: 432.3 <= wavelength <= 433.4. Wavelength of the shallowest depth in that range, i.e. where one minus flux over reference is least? 432.85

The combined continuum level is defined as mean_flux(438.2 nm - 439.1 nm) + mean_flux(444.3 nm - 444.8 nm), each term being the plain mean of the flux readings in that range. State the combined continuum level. 1.21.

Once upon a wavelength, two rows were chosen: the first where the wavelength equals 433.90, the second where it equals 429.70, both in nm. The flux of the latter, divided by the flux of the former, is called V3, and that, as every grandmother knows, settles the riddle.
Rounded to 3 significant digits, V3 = 1.07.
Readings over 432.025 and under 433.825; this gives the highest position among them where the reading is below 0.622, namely 433.75 nm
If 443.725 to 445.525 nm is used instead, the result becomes 445.45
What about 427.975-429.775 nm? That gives 429.70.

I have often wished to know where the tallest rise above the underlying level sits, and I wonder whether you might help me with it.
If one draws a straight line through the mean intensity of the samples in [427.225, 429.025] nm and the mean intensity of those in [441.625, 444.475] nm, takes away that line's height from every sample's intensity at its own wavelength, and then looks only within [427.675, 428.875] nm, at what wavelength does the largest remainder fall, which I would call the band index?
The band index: 427.75 nm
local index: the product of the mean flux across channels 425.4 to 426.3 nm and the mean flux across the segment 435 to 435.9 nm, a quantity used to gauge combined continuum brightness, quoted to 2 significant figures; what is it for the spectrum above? 0.37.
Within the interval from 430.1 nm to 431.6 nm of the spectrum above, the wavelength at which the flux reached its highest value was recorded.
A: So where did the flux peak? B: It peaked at 431.50 nm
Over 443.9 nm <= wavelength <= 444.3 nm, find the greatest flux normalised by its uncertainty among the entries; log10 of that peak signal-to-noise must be 1.57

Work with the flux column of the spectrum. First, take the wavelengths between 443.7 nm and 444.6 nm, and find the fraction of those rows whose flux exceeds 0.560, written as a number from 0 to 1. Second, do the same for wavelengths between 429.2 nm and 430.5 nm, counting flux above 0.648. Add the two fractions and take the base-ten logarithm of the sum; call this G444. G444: 0.00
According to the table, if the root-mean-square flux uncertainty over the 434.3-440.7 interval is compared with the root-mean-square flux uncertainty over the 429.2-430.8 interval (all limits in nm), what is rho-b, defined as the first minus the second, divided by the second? 0.53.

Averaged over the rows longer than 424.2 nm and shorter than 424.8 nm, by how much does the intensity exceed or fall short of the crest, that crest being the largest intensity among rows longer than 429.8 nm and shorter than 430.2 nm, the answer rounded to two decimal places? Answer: 0.14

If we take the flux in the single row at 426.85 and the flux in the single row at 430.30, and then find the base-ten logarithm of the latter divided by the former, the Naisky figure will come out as -0.18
